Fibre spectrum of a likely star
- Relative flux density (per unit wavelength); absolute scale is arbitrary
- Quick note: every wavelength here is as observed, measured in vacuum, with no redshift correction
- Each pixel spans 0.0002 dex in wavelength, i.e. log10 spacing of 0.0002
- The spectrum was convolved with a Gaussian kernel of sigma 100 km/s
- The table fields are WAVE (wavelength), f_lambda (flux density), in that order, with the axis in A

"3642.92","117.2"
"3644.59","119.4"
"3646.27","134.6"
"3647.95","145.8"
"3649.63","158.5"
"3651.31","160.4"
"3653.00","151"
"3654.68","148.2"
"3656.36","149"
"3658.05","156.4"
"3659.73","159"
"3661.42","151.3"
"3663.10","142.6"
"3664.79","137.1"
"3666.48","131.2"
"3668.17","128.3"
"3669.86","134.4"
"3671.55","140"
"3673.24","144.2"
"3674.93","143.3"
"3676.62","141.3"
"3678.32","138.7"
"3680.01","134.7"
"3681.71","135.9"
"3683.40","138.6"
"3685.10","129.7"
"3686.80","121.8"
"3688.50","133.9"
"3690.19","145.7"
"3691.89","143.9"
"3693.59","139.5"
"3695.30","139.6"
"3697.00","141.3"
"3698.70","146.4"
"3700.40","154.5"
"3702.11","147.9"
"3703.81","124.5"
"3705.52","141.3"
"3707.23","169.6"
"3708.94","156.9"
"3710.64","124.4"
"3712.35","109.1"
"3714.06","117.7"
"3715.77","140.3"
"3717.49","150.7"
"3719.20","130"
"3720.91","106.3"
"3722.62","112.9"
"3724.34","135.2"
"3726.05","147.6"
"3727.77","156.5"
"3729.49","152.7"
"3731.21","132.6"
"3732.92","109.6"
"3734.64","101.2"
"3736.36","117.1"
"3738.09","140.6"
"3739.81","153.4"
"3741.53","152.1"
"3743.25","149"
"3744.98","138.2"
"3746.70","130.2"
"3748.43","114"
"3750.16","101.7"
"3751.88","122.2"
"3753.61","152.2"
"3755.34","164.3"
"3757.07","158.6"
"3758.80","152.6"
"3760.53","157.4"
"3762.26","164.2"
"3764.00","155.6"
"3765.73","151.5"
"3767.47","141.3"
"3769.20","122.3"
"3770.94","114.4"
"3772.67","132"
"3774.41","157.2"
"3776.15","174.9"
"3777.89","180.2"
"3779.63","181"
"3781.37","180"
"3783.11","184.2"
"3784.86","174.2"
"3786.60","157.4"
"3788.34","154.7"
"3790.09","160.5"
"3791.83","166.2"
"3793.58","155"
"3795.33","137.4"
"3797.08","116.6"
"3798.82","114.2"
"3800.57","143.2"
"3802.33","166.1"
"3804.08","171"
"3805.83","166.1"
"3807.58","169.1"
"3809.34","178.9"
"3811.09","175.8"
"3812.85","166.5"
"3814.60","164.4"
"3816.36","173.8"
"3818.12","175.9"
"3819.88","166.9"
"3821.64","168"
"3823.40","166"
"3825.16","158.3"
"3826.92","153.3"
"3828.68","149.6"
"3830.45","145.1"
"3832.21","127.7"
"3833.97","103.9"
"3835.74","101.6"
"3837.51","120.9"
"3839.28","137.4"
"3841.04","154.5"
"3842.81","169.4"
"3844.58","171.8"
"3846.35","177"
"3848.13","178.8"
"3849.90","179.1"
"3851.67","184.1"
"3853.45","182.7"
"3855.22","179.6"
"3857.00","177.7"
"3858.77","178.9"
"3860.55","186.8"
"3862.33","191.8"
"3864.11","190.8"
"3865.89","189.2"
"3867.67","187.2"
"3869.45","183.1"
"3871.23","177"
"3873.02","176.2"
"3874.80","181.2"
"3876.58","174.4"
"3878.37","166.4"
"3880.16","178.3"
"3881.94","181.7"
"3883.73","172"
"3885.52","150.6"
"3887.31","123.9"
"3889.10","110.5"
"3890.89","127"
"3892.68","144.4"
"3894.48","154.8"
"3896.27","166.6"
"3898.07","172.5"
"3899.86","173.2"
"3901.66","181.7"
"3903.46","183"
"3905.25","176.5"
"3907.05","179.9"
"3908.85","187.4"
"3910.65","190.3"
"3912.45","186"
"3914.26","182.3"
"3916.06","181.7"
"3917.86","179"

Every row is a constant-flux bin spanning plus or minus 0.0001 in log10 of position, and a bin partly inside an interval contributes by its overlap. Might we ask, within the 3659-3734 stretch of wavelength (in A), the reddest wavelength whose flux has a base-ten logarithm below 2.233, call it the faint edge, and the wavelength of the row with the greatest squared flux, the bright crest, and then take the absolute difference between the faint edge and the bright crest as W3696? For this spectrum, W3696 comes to 25.7 A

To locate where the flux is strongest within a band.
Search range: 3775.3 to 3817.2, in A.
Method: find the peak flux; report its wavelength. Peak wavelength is 3783.11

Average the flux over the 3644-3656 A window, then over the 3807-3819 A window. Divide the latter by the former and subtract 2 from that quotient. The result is -0.82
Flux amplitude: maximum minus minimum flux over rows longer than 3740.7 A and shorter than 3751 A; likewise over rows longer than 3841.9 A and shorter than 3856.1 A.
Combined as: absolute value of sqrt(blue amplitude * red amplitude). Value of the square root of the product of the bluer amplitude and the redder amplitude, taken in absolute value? 27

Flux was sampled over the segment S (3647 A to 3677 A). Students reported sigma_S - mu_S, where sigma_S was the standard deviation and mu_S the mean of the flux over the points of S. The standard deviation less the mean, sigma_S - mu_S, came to -136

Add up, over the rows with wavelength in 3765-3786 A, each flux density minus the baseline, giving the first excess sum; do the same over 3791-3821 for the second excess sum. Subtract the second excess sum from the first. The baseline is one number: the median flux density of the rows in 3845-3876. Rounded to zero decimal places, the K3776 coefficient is 92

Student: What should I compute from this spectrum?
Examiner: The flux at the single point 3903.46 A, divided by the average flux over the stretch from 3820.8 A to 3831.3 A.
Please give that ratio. 1.17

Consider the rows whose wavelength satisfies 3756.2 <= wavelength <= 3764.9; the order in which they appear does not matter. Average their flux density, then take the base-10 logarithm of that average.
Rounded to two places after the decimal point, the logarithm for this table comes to 2.20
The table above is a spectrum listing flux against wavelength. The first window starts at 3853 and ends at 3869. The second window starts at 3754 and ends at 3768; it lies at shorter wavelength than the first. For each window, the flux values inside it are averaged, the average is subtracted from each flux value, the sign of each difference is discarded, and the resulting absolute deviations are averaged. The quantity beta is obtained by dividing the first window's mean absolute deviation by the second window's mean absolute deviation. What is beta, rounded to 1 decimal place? 0.9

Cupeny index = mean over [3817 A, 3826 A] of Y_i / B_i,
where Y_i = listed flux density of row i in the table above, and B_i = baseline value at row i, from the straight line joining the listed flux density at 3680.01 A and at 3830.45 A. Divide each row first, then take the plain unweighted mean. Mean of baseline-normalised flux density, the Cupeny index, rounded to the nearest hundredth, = 1.16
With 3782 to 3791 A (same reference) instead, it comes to 1.17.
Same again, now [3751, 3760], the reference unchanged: 1.07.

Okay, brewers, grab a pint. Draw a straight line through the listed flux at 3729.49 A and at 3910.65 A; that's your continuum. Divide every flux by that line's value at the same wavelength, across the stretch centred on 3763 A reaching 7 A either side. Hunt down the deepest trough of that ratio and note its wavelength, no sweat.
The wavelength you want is 3769.20 A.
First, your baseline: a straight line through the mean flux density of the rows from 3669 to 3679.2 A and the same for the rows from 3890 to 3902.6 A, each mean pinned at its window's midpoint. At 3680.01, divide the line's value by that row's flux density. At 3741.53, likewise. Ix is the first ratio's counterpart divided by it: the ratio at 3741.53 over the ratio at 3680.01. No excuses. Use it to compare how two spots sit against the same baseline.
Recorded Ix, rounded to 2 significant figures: 0.92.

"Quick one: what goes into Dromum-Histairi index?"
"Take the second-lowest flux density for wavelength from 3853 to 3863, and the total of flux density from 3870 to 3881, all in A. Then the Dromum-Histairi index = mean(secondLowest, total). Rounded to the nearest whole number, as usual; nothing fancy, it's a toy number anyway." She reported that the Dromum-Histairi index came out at 616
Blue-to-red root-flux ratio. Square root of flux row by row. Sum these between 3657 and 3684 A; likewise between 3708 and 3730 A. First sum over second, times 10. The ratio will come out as 13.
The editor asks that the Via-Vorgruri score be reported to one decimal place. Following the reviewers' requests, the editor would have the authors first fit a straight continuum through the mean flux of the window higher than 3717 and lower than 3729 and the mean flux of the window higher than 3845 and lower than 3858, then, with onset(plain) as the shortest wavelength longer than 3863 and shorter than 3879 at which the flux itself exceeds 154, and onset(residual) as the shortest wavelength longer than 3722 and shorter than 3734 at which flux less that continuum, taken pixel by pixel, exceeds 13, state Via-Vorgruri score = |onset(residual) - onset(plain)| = 136.3 A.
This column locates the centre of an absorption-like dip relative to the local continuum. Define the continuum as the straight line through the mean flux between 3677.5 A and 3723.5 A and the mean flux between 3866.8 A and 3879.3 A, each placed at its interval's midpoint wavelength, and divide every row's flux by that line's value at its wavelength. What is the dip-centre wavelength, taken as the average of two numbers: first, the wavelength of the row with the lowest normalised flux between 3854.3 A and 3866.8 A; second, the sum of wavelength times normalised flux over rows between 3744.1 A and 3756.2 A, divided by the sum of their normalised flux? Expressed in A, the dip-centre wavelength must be 3803.7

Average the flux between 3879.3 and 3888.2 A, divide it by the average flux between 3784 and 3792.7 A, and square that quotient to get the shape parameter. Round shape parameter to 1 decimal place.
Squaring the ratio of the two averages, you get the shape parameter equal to 1.0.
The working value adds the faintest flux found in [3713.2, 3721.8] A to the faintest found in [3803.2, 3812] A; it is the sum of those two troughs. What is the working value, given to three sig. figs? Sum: 272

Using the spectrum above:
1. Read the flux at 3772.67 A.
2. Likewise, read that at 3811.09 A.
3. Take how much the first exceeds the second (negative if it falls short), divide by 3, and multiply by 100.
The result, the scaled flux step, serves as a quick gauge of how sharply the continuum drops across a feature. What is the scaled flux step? -1460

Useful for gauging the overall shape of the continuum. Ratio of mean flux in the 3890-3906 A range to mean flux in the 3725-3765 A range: 1.17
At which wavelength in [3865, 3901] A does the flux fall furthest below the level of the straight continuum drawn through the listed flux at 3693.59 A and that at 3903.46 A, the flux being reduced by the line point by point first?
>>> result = 3889.10 A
